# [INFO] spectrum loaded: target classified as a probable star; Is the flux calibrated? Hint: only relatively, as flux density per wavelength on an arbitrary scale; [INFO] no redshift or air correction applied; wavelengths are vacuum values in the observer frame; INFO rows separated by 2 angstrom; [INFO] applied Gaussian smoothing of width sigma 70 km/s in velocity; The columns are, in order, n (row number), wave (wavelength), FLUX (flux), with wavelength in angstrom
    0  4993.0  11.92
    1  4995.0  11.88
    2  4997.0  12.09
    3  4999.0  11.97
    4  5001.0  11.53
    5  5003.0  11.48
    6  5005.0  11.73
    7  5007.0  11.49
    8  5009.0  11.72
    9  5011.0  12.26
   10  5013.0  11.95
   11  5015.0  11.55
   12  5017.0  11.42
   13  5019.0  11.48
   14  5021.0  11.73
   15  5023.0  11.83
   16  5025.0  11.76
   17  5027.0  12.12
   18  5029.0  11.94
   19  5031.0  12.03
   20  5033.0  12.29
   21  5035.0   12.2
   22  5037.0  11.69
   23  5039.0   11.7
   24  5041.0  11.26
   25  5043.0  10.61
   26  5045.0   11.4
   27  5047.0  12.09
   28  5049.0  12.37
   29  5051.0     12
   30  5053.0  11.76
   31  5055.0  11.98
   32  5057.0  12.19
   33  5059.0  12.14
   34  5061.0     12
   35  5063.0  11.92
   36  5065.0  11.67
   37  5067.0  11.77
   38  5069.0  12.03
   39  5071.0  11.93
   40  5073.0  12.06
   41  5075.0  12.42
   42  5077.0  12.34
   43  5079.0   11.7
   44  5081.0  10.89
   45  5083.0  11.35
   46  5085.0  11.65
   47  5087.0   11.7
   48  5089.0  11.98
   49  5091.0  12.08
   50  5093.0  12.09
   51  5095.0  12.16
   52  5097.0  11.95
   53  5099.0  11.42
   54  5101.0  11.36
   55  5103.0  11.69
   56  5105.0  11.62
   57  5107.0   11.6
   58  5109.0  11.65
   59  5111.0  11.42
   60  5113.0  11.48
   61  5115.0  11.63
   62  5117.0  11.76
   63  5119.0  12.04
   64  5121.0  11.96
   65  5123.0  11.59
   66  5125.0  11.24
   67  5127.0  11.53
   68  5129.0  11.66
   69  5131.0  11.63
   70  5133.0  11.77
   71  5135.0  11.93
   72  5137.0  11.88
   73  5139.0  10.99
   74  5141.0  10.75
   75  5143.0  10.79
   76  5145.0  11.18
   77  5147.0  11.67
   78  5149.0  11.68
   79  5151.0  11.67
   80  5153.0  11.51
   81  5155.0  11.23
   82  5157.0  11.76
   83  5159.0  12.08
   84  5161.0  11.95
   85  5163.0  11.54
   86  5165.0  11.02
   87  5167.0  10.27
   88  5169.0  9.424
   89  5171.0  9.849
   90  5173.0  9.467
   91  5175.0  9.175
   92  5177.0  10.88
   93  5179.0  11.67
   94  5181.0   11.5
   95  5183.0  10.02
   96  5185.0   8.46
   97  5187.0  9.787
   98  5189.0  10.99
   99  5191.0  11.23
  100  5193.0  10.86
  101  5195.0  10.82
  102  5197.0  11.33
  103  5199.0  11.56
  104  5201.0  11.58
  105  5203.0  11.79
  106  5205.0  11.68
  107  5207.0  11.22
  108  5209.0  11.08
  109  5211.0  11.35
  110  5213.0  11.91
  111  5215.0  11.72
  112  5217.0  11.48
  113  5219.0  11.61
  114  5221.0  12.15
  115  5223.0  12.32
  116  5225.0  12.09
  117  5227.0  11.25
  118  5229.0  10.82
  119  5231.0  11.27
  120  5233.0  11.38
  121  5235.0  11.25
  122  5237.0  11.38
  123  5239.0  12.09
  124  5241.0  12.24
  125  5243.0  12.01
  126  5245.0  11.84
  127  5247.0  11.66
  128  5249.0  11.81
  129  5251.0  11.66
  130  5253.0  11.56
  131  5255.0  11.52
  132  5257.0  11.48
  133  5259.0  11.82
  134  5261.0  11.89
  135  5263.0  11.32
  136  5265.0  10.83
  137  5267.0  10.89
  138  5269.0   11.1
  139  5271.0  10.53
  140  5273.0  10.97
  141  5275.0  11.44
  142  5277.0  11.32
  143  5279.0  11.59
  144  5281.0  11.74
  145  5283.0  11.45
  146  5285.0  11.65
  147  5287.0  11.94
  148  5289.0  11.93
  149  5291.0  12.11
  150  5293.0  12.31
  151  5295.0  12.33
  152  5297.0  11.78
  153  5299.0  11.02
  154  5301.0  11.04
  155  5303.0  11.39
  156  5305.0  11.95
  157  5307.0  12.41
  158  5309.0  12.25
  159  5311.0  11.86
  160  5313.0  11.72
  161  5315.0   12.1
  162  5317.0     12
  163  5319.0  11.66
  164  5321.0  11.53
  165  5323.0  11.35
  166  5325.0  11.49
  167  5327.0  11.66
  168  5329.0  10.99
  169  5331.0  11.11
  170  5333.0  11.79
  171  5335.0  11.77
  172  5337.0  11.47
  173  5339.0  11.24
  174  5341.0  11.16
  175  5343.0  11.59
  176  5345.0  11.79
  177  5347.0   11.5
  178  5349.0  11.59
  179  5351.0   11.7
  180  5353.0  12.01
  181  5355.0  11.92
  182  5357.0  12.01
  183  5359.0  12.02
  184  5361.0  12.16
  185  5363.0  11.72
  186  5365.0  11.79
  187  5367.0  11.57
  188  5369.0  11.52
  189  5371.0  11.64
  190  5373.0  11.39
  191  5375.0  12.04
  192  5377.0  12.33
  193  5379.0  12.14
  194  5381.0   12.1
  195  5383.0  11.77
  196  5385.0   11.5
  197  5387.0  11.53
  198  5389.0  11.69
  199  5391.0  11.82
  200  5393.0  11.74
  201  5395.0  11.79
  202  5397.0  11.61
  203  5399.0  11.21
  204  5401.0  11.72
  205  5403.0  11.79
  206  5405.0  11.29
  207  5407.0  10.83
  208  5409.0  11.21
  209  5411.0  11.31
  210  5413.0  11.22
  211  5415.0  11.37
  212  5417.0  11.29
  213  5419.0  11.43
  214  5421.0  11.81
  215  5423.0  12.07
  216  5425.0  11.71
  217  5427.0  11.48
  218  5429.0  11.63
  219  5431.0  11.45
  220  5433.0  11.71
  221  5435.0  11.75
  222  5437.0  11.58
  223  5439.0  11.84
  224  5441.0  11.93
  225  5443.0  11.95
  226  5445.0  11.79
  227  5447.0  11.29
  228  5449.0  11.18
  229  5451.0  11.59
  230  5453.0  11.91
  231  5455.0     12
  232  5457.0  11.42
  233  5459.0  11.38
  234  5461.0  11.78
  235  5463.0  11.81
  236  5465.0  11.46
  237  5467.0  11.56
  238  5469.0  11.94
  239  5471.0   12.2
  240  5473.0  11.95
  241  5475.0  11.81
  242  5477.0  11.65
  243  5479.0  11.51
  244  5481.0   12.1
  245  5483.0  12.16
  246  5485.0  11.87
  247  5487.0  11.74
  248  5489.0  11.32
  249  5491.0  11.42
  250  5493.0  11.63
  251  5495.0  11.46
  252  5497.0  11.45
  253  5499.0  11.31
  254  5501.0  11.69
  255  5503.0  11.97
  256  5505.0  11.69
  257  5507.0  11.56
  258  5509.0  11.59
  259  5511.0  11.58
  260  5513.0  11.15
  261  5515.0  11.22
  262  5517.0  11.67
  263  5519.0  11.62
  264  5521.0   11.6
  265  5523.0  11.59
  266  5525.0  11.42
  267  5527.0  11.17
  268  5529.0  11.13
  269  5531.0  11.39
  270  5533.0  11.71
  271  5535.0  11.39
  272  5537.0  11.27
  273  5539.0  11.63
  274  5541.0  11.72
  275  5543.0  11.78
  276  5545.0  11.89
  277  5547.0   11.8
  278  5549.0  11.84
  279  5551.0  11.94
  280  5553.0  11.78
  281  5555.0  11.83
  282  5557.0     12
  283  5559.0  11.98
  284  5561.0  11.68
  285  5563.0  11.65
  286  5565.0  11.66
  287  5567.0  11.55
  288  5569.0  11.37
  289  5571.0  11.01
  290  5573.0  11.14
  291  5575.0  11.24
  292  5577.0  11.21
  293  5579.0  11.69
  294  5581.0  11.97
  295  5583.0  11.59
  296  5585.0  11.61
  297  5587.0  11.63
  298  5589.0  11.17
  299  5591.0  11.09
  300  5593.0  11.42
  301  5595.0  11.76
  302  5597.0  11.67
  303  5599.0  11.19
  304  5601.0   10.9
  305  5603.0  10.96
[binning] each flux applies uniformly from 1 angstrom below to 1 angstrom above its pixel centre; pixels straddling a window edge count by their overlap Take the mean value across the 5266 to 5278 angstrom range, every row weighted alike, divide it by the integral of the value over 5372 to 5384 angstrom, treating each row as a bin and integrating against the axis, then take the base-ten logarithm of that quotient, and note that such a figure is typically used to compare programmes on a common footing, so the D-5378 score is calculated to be -1.11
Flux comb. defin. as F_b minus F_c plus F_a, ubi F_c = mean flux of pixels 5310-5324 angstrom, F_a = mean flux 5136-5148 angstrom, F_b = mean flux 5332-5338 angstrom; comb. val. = 11.1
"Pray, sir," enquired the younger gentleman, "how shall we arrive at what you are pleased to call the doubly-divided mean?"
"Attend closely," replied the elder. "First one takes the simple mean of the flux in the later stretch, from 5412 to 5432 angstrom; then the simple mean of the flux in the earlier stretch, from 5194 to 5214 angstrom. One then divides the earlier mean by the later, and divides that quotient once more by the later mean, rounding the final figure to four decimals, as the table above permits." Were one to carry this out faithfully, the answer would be 0.0858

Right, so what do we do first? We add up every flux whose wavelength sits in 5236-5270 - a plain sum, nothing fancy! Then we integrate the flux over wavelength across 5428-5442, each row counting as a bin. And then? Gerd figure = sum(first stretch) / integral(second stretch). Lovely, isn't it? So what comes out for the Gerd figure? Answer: 1.2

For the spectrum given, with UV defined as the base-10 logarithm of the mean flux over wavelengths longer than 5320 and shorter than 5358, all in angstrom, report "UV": 1.06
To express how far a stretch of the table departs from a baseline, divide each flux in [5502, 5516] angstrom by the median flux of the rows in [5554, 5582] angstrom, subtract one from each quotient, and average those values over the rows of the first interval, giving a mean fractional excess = -0.010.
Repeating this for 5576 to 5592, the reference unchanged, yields -0.014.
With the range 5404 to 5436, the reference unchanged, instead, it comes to -0.016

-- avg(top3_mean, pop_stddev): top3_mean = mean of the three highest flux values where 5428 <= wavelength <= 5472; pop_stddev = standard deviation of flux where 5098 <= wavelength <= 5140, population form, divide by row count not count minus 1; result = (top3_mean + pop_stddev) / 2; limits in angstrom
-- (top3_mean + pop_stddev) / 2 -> 6.15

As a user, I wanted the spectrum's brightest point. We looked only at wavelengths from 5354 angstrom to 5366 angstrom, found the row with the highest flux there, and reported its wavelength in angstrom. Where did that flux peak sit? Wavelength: 5361.0 angstrom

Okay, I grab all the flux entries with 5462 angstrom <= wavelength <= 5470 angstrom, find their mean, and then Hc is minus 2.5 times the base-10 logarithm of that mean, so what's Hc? -2.67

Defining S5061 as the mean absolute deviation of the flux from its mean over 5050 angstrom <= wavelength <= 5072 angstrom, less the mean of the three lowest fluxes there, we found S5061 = -11.6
